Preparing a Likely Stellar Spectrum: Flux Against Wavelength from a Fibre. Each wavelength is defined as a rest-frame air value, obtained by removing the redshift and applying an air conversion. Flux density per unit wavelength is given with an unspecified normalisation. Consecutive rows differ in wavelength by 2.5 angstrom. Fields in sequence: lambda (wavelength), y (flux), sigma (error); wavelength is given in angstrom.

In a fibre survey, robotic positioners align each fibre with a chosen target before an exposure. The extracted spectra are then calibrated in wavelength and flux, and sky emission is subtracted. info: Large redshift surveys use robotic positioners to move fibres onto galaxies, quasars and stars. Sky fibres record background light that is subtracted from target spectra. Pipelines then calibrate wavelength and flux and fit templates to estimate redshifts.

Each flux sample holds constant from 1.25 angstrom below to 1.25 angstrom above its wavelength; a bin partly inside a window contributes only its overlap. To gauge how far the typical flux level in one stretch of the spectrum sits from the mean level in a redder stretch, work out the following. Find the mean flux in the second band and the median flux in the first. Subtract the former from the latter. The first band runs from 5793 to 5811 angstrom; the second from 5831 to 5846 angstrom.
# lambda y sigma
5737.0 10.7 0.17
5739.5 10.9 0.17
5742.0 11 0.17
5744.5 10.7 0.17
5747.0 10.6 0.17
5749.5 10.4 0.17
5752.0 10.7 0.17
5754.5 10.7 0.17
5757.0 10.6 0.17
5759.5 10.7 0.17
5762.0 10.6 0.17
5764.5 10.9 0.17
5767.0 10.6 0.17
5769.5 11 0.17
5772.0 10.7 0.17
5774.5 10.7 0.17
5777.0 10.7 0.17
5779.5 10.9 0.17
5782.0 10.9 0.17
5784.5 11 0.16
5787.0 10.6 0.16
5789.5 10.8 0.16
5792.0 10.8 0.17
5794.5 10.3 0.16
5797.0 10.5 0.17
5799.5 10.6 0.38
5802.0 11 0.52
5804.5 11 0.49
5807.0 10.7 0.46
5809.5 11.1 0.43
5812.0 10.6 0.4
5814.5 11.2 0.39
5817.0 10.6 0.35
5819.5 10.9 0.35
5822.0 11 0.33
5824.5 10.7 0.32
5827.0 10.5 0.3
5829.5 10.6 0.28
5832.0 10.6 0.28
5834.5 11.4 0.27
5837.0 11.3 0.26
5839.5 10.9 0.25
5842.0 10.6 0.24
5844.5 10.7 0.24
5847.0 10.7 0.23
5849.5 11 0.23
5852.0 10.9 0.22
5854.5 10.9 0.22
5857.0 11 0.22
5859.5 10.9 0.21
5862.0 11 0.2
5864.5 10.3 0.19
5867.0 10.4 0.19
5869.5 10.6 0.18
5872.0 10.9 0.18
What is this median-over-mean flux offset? -0.22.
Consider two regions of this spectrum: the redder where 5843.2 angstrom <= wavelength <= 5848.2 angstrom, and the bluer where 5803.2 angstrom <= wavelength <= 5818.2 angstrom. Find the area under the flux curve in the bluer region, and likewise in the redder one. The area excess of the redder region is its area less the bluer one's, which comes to -110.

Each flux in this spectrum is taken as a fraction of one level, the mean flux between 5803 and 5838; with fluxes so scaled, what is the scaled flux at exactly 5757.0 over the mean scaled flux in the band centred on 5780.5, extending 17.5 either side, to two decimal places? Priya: 0.99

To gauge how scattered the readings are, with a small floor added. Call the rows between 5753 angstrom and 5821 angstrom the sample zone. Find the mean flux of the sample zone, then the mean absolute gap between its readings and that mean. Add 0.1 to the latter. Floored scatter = 0.270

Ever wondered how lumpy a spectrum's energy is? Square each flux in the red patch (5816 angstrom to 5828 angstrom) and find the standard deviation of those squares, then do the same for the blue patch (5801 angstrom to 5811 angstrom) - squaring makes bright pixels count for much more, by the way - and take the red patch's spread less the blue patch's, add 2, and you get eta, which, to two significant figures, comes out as 2.7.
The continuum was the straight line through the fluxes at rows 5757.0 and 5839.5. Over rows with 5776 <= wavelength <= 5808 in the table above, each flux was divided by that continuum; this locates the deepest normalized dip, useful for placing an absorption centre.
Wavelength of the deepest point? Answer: 5794.5 angstrom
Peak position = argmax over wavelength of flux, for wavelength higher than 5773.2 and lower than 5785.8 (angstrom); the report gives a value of 5784.5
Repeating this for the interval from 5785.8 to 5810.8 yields 5809.5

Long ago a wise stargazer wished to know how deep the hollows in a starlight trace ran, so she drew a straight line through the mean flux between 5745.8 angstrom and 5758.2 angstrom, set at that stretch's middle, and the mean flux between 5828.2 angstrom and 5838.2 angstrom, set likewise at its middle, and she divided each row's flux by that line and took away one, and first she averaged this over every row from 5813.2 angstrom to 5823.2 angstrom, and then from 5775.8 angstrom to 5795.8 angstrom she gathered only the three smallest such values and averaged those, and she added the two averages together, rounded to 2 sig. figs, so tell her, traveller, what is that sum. -0.019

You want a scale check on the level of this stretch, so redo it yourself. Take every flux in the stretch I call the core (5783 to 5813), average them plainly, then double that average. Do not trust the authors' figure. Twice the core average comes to 21.5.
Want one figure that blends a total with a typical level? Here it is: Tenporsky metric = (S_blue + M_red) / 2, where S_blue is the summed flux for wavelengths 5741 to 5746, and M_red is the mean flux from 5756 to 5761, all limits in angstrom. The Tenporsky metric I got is 16.2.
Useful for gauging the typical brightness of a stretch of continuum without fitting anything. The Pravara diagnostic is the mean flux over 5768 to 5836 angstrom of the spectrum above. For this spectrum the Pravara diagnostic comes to 10.8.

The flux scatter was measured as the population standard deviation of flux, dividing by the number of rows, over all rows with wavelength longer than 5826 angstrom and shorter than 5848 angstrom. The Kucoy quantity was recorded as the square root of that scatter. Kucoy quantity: 0.554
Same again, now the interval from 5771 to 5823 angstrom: 0.465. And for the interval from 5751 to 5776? 0.353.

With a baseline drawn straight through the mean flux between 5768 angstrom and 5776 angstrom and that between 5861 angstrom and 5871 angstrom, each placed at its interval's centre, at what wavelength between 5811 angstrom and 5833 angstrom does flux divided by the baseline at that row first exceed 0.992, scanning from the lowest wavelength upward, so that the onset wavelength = 5814.5 angstrom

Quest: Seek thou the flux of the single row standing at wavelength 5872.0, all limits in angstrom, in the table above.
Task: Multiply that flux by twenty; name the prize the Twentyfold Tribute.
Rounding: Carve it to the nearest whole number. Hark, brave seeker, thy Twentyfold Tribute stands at 218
